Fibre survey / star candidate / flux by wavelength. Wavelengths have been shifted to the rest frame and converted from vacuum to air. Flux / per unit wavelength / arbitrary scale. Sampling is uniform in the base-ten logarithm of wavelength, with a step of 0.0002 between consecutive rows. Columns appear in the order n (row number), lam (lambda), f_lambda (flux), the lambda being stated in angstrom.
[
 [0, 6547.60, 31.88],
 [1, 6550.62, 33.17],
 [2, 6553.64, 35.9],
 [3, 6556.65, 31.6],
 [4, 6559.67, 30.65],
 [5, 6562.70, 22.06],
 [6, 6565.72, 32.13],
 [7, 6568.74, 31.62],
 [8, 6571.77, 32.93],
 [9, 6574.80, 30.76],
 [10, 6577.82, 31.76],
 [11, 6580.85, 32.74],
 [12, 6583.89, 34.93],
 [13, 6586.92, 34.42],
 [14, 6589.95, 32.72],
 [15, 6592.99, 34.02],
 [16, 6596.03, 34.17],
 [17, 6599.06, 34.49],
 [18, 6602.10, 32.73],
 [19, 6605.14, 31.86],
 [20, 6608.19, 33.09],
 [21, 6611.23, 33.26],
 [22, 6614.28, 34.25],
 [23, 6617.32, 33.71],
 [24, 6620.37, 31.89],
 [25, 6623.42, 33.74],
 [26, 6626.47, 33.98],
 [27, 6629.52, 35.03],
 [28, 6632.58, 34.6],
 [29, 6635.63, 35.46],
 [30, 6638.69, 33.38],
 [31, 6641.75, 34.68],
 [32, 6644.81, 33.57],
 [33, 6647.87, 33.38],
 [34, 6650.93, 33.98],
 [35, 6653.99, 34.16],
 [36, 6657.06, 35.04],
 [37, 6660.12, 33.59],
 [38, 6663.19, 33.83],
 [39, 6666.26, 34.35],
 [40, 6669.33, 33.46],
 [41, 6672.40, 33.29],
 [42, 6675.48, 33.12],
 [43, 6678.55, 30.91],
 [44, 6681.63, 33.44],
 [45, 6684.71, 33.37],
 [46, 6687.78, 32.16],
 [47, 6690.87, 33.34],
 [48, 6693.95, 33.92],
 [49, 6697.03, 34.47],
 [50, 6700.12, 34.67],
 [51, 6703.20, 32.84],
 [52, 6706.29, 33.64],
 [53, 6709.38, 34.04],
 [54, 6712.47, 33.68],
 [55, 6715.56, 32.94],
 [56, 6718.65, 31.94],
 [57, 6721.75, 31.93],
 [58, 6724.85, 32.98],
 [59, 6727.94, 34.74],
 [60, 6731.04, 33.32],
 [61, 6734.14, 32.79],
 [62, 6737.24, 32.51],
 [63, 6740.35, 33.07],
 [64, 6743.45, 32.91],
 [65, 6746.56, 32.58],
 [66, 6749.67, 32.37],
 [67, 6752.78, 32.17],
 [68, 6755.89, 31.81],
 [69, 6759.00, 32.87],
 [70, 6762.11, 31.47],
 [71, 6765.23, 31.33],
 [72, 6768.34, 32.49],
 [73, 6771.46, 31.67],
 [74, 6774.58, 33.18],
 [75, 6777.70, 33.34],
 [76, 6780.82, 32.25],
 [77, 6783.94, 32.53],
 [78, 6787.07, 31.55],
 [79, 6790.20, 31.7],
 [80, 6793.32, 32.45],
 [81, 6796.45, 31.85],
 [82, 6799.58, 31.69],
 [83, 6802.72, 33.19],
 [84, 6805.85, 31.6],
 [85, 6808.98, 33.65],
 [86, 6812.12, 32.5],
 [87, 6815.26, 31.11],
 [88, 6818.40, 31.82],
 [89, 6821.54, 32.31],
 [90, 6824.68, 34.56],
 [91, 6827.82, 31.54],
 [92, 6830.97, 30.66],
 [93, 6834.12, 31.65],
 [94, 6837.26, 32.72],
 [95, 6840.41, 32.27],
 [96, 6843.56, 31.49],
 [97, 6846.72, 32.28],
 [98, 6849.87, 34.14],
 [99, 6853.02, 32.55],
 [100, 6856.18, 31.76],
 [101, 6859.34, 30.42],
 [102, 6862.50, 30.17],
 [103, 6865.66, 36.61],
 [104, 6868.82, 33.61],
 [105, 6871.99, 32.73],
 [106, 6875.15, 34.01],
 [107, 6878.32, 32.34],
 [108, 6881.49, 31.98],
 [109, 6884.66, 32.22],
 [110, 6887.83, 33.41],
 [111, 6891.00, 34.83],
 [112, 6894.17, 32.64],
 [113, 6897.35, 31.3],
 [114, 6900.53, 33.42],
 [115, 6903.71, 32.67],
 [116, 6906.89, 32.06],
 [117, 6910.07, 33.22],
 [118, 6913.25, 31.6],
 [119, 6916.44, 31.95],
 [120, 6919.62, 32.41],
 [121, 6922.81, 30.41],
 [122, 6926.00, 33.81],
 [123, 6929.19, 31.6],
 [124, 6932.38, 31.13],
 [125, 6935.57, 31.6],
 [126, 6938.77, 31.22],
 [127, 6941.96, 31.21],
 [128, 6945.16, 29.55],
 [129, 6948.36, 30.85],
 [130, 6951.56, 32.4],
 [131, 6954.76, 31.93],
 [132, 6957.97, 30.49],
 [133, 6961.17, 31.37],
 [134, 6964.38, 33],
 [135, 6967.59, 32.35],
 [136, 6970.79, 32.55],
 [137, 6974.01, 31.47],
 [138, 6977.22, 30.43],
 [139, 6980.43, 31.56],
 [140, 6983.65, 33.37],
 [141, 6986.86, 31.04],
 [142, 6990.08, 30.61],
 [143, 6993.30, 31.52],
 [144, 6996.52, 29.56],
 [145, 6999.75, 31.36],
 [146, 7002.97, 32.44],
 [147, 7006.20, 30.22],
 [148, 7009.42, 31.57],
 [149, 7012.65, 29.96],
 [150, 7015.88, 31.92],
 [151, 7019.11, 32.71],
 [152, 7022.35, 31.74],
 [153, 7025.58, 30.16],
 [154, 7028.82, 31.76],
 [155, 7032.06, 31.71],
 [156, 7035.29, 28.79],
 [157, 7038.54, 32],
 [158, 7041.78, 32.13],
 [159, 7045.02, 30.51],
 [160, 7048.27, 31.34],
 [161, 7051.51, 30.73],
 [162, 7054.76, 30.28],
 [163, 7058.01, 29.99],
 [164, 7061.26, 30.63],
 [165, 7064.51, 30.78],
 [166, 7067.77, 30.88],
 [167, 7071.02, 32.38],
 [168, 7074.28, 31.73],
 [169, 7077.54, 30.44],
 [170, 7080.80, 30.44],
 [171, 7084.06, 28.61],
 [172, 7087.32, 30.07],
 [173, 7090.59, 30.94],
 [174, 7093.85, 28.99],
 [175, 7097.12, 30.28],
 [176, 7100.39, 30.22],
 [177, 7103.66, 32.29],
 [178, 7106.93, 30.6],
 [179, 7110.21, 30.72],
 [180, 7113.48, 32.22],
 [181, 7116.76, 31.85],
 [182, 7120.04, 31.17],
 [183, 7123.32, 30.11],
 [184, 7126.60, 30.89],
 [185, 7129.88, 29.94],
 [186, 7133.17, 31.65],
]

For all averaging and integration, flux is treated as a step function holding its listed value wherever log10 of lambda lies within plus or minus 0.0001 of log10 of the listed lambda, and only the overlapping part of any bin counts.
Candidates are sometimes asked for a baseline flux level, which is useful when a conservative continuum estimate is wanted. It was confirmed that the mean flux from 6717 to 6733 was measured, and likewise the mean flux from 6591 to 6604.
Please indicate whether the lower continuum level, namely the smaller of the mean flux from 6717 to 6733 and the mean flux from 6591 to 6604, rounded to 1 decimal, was 33.0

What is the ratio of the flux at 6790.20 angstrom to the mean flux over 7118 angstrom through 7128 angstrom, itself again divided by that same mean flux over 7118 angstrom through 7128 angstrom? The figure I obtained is 0.034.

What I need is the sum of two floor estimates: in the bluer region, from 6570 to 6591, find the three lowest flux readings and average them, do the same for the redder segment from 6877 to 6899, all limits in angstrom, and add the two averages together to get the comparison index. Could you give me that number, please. 63.6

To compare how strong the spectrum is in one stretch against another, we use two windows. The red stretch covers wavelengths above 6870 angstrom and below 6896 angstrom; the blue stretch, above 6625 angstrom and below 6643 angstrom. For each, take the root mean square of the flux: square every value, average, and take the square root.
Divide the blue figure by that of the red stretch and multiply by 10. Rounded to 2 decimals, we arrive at 10.45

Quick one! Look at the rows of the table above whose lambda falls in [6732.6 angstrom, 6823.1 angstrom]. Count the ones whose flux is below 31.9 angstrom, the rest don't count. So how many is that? 11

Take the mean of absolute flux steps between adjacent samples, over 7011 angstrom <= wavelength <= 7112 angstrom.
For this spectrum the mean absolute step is 1.1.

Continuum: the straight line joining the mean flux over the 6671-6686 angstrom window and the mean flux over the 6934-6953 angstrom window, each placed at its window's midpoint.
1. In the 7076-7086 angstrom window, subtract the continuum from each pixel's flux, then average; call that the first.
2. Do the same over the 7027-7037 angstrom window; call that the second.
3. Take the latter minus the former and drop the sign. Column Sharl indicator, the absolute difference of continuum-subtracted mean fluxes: 0.61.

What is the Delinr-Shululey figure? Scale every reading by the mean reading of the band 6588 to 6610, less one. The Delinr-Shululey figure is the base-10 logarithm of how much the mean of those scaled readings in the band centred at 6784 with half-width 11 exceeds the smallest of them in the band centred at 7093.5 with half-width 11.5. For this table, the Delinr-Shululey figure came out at -0.941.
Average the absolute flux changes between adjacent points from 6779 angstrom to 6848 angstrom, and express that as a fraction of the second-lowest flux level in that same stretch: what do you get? 0.034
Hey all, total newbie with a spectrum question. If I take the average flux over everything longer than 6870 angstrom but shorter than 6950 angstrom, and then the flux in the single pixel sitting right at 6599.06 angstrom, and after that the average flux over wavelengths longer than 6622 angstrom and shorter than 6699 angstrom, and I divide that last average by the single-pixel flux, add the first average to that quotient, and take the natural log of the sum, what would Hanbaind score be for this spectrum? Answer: 3.50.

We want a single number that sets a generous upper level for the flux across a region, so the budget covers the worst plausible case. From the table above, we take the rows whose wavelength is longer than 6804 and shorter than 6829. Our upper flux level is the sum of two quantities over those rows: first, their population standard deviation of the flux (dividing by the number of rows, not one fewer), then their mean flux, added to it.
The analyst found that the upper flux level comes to 33.5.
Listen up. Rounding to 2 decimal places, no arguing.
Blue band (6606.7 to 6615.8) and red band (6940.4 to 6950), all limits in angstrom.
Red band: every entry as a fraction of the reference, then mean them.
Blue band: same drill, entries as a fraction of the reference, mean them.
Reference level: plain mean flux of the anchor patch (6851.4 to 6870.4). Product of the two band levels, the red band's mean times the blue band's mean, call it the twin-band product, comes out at 0.97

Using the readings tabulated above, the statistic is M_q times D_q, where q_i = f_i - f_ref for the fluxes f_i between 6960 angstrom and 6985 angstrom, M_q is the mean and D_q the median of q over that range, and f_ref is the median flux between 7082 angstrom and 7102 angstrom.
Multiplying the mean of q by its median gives 3.4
